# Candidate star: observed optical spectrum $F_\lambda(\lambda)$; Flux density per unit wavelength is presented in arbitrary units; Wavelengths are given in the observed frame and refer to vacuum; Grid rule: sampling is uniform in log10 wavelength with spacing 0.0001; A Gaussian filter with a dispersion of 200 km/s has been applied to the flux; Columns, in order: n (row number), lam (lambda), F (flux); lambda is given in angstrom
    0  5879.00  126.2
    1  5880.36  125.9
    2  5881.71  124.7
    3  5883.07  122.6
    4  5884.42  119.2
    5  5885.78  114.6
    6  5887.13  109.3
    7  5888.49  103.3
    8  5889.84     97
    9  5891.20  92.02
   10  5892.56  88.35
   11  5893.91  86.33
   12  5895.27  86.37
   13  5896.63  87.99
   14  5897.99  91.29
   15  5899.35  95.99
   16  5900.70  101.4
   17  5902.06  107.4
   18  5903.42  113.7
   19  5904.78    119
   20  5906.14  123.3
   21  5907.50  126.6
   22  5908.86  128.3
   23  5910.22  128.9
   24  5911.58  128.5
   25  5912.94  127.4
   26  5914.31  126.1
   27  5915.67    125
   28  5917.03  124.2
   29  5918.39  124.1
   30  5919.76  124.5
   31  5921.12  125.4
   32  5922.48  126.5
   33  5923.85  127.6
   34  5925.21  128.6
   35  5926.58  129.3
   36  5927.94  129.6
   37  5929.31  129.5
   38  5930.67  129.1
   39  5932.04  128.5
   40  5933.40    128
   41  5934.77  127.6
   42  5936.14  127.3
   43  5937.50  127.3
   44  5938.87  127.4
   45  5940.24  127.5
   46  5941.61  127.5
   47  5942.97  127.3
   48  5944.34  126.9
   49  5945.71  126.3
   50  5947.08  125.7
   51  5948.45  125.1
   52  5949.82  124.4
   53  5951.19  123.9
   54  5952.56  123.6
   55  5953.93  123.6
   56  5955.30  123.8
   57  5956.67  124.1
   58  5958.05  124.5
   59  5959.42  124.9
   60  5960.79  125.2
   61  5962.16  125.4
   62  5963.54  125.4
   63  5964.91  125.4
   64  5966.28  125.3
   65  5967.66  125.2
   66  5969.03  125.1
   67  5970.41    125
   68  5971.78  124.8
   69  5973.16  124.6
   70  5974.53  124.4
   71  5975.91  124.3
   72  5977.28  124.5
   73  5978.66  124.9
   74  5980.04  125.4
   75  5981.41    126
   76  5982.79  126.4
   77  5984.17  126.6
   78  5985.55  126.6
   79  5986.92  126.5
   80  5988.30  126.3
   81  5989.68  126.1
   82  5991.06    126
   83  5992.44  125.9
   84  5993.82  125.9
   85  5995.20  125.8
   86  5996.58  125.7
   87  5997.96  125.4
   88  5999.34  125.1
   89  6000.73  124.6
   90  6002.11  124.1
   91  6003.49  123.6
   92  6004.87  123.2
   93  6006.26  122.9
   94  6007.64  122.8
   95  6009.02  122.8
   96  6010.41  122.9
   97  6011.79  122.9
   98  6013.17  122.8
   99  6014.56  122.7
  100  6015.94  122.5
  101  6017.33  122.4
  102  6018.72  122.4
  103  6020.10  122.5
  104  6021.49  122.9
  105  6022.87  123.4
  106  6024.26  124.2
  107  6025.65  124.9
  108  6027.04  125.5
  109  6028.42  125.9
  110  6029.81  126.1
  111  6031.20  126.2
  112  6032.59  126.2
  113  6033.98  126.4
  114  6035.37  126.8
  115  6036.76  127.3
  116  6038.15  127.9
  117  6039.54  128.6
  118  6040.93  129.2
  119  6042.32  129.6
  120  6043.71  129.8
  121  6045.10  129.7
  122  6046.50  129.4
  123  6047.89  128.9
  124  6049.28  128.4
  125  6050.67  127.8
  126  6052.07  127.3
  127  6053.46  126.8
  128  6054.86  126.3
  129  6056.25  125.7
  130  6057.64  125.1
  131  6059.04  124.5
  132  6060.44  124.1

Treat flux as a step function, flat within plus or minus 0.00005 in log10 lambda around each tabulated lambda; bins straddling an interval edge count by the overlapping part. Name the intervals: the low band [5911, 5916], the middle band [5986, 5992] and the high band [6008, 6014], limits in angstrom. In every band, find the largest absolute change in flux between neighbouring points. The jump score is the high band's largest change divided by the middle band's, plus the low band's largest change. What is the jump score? 2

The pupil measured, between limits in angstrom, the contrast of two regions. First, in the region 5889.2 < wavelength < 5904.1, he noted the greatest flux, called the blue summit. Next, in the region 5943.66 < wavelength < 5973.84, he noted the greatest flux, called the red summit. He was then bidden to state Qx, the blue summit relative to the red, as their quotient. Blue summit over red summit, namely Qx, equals 0.90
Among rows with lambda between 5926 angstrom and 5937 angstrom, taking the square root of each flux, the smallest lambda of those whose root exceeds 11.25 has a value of 5926.58 angstrom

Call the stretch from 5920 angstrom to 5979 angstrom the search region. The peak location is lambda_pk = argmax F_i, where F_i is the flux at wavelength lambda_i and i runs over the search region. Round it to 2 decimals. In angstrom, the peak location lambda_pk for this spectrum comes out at 5927.94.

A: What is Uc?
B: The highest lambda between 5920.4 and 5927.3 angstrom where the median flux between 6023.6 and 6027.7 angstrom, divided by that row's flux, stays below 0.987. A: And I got 5926.58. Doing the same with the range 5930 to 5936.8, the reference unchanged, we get 5936.14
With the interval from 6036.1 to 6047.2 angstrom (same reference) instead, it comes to 6046.50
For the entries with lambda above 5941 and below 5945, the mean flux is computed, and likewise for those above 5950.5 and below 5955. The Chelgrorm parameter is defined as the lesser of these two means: 124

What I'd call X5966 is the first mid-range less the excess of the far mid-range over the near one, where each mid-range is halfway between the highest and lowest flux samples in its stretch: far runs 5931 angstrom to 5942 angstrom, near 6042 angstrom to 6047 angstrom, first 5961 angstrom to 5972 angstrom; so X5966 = 127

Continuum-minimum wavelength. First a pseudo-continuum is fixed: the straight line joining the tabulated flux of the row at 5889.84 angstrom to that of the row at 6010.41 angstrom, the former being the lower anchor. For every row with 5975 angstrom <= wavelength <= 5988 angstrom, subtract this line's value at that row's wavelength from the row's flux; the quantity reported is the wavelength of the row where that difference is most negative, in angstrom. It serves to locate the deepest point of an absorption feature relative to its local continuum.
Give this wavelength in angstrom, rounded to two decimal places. 5986.92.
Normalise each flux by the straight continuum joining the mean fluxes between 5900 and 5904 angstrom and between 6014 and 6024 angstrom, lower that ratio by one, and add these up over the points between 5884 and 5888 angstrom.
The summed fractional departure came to 0.26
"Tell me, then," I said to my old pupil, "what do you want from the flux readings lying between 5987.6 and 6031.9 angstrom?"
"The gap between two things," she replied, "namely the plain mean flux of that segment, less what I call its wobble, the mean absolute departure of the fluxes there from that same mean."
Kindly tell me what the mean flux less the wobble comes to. 123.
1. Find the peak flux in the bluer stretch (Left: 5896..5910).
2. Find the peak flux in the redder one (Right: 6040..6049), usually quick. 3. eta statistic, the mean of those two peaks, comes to 129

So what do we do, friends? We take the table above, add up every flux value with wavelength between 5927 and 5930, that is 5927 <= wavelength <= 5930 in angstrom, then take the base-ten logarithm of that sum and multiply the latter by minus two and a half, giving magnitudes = -6.0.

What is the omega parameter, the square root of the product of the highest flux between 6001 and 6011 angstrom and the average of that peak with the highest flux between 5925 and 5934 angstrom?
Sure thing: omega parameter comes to 125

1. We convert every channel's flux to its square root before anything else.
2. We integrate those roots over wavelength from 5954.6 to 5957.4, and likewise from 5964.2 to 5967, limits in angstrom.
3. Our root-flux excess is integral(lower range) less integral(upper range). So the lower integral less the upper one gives -0.2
